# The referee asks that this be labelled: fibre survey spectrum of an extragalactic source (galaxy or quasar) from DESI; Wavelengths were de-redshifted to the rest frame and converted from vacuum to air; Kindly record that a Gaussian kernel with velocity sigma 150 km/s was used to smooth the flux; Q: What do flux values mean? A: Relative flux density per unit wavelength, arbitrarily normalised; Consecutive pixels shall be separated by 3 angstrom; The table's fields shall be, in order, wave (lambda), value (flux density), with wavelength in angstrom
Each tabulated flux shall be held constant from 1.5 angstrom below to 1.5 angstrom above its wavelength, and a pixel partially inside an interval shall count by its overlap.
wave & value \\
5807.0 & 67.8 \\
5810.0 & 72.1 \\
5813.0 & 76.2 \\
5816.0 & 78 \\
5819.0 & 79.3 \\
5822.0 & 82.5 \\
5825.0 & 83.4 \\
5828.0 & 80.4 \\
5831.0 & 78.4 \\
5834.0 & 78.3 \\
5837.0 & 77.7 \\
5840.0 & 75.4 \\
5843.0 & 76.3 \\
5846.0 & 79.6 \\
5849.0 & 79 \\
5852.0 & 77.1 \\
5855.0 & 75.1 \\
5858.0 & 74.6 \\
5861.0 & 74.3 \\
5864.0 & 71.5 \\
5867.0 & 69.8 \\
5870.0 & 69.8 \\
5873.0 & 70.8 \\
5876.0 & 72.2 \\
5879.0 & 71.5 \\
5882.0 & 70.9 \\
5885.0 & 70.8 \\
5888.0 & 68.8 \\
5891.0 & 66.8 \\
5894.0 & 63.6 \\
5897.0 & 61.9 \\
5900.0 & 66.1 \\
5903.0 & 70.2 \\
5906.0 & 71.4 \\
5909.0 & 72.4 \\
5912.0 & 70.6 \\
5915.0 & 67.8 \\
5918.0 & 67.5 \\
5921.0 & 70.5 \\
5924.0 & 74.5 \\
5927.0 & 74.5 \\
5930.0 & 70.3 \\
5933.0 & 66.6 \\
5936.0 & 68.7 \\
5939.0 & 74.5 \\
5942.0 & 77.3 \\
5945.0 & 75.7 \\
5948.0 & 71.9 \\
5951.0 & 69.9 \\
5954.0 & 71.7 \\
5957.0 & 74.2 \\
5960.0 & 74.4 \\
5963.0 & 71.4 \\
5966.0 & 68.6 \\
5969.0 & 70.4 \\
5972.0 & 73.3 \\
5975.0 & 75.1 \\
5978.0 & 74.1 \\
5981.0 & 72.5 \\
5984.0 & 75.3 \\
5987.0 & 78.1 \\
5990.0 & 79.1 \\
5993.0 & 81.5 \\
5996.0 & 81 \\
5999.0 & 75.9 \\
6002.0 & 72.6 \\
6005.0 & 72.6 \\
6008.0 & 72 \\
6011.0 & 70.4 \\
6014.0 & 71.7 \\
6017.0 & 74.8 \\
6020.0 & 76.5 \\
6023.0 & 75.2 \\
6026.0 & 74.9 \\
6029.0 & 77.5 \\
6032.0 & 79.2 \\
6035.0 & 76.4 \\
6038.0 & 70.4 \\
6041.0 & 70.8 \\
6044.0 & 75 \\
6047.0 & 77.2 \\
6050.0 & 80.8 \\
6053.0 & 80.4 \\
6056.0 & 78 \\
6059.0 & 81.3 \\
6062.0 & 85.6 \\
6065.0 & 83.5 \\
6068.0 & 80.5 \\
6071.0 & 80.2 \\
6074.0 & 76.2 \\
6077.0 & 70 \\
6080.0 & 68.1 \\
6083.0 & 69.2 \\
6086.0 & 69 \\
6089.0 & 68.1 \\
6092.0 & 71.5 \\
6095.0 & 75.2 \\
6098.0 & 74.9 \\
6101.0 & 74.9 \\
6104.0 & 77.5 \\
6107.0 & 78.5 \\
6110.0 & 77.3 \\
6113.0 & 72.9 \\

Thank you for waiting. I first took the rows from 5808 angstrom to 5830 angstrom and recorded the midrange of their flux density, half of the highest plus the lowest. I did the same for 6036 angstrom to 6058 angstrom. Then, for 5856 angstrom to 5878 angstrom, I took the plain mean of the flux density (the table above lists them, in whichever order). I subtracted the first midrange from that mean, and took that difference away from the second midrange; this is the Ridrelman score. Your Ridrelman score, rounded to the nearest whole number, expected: 81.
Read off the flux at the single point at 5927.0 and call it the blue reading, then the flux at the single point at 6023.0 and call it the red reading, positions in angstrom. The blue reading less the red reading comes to -0.7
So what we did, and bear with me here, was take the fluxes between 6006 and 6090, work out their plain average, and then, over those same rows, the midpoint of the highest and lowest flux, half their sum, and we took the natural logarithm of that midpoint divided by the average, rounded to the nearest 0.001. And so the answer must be 0.018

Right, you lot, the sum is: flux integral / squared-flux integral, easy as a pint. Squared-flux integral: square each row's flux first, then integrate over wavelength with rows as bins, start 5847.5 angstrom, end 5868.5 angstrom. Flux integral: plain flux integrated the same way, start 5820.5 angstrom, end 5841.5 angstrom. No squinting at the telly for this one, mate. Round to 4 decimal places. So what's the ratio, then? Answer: 0.0143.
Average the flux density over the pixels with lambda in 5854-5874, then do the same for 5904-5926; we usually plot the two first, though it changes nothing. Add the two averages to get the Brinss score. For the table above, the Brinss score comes 143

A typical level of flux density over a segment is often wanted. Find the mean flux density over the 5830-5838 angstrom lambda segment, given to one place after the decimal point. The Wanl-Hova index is 78.1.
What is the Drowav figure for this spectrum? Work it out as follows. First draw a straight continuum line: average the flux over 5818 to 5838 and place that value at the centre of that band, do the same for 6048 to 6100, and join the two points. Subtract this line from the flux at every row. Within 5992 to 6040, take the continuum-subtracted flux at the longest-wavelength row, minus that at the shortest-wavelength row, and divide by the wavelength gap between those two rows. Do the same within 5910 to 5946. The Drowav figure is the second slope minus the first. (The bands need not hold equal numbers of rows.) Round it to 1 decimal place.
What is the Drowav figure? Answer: 0.4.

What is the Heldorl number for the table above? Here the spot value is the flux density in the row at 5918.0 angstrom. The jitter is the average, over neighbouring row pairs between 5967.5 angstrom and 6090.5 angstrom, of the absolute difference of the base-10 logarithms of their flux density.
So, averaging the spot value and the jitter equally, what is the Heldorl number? 33.8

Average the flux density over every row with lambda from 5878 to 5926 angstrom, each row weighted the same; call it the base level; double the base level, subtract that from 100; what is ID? -38.2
